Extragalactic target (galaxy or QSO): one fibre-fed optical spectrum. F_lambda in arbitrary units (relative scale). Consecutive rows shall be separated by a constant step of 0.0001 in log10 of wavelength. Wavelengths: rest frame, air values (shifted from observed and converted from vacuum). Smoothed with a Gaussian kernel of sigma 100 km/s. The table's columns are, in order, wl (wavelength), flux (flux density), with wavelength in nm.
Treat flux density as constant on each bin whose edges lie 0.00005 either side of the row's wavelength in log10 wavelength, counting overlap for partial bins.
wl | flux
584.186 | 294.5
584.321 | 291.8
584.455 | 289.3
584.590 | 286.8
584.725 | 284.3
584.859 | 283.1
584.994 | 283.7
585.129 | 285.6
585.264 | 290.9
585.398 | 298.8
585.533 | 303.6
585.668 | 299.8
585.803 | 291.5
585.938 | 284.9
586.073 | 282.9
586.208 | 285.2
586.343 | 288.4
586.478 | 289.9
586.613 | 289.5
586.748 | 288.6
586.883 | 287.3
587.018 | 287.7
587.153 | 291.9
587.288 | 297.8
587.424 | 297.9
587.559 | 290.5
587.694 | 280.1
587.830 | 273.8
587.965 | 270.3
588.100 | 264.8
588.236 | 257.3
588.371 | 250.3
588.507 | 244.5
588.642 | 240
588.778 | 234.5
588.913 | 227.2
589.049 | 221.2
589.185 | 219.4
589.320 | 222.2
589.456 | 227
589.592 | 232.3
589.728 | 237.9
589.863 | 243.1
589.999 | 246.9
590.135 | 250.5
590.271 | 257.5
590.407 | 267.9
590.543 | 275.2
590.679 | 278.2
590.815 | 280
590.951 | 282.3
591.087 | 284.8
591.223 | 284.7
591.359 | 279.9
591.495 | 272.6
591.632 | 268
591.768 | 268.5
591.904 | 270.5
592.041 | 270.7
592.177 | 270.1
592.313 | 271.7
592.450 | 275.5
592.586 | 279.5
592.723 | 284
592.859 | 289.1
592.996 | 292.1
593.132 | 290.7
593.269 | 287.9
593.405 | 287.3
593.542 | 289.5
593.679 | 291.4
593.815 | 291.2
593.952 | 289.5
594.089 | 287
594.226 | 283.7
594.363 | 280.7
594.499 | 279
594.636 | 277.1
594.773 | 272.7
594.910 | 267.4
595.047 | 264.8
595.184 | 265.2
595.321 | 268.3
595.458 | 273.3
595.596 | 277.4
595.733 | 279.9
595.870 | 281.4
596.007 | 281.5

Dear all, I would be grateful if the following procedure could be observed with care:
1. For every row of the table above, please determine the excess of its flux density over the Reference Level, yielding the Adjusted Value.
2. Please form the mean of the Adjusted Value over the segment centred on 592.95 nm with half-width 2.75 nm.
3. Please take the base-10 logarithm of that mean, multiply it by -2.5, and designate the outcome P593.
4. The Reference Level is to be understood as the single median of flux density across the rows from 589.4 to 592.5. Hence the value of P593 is -2.2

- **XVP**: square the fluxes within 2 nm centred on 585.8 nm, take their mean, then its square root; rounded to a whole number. 290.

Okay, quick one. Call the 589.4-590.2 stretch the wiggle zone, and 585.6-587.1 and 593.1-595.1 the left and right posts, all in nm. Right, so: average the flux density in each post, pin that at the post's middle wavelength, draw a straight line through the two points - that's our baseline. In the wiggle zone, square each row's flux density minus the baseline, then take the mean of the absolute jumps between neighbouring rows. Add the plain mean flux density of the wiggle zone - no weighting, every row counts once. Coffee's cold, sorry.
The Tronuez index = 694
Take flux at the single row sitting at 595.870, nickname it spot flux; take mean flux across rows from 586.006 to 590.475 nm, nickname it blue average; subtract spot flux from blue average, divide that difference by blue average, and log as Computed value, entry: -0.074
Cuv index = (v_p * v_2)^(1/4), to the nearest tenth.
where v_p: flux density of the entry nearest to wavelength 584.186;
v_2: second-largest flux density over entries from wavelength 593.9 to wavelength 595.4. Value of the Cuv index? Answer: 17.1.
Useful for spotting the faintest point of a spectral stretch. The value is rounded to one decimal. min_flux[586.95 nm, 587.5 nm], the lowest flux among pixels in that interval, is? 287.7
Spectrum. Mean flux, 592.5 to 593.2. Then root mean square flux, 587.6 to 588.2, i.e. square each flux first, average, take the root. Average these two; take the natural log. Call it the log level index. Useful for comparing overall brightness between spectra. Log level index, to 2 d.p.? 5.63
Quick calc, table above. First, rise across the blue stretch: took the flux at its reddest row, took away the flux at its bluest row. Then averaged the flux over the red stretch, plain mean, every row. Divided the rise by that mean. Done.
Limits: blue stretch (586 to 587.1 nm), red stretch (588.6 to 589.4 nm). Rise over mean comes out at 0.021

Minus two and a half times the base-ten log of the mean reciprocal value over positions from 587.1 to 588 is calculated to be 6.14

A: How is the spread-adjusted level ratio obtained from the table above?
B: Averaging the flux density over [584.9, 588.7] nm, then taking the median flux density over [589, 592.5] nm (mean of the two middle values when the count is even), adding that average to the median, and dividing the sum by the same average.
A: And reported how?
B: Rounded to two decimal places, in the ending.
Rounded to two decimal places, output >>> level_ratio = 1.95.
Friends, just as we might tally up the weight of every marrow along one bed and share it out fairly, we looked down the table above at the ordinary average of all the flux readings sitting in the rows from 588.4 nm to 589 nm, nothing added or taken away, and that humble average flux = 237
